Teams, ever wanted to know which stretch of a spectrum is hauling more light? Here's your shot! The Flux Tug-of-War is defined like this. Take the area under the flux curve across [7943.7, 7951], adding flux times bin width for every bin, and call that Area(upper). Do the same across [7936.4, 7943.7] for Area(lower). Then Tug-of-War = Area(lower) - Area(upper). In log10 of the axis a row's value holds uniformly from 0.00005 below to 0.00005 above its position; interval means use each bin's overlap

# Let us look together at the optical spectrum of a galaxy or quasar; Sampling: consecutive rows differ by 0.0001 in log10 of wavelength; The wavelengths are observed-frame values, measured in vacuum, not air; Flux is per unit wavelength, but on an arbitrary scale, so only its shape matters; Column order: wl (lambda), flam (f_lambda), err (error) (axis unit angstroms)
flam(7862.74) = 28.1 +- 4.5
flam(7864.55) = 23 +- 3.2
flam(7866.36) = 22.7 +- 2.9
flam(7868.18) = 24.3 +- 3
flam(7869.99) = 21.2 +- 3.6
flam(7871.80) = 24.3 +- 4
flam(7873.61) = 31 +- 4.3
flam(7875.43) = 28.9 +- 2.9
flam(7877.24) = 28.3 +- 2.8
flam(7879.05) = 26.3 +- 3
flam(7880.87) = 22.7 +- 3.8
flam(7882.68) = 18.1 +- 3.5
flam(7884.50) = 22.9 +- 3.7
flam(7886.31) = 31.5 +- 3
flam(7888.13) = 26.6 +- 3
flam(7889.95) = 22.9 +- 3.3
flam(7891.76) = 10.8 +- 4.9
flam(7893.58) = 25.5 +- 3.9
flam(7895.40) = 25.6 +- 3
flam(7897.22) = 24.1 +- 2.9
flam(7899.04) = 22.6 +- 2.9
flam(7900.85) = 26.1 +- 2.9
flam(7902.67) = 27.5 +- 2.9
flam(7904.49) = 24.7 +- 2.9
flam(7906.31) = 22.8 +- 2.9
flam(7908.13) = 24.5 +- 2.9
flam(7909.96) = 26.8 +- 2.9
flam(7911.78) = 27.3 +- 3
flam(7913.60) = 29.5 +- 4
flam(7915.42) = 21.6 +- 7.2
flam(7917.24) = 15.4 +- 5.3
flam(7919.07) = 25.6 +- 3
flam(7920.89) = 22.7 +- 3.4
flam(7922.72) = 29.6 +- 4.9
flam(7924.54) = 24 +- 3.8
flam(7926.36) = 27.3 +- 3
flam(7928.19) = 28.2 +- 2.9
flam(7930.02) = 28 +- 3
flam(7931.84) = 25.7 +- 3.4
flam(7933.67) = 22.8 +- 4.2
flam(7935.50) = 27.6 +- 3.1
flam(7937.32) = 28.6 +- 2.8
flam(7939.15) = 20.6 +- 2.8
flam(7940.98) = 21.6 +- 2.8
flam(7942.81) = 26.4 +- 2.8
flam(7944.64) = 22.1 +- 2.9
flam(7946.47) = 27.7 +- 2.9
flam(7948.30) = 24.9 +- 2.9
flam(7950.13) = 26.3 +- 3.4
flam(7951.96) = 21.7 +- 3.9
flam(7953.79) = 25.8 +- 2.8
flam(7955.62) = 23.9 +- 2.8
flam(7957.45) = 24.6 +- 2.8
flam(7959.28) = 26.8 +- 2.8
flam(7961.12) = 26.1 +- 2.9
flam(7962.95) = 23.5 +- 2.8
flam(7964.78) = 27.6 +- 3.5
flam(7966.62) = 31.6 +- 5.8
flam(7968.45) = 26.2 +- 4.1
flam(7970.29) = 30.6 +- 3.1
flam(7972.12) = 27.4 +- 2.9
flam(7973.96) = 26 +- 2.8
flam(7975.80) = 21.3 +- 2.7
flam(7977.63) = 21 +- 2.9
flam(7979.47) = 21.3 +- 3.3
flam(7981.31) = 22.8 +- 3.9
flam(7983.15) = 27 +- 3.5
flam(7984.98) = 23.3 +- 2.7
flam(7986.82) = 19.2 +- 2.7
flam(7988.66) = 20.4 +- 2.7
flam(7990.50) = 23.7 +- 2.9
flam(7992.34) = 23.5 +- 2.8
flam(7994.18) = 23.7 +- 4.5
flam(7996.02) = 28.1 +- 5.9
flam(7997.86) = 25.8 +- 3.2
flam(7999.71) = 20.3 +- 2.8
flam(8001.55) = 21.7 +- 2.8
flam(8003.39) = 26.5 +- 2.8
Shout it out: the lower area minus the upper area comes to -7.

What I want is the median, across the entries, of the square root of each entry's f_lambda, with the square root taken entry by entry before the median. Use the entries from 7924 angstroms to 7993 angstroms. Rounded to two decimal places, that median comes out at 5.03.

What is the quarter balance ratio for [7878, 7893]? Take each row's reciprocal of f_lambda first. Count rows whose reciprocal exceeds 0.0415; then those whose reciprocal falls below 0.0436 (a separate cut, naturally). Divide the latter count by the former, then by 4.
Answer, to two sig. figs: 0.15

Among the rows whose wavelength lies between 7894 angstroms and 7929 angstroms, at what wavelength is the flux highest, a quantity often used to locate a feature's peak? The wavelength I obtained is 7922.72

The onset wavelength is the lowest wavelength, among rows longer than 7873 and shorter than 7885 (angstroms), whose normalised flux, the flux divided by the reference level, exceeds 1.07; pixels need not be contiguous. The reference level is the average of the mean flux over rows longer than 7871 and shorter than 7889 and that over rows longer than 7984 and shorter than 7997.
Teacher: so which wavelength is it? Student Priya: 7873.61 angstroms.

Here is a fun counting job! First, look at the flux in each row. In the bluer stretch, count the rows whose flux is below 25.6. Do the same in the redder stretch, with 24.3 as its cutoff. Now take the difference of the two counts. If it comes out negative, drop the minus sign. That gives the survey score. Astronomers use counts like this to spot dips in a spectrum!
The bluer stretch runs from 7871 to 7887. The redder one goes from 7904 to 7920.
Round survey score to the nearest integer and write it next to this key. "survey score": 1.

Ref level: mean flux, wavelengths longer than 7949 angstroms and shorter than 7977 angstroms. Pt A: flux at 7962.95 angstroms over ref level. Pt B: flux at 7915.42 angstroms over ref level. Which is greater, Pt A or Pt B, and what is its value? 0.91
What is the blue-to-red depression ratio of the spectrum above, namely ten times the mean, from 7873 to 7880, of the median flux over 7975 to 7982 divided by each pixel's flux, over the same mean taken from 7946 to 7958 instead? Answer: 8.7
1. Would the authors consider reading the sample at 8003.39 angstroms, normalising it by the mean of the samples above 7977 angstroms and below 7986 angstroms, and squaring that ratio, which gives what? 1.32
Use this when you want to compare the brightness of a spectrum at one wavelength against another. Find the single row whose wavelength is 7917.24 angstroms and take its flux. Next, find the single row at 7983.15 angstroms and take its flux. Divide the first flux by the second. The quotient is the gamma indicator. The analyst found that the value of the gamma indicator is 0.57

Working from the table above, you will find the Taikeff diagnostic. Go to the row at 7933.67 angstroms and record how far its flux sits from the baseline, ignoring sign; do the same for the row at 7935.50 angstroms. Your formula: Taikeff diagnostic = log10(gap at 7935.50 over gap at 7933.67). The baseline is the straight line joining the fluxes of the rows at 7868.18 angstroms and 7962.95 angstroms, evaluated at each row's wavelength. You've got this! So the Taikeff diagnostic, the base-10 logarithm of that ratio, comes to 0.6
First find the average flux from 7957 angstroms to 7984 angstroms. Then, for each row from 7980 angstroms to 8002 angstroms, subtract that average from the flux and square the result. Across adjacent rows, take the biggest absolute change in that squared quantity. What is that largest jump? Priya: 36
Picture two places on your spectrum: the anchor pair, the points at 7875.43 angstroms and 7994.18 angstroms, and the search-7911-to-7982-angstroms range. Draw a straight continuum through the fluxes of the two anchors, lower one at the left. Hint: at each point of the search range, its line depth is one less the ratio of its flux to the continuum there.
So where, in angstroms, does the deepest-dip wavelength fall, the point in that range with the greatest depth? 7917.24 angstroms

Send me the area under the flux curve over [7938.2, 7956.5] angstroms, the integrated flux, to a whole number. 441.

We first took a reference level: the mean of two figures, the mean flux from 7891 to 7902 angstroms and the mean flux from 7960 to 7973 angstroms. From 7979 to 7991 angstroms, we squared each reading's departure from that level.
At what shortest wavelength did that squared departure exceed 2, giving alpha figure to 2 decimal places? 7979.47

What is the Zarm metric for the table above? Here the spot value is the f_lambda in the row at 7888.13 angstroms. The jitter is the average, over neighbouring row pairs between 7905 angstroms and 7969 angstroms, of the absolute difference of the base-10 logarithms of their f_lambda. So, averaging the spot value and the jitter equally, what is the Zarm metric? 13.3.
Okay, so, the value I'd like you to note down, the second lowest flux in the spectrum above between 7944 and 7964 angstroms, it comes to 22.1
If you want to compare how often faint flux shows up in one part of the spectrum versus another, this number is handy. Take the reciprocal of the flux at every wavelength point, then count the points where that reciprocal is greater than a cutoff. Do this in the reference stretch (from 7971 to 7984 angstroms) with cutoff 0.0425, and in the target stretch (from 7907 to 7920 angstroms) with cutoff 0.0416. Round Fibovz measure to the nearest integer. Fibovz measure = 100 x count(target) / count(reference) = 50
